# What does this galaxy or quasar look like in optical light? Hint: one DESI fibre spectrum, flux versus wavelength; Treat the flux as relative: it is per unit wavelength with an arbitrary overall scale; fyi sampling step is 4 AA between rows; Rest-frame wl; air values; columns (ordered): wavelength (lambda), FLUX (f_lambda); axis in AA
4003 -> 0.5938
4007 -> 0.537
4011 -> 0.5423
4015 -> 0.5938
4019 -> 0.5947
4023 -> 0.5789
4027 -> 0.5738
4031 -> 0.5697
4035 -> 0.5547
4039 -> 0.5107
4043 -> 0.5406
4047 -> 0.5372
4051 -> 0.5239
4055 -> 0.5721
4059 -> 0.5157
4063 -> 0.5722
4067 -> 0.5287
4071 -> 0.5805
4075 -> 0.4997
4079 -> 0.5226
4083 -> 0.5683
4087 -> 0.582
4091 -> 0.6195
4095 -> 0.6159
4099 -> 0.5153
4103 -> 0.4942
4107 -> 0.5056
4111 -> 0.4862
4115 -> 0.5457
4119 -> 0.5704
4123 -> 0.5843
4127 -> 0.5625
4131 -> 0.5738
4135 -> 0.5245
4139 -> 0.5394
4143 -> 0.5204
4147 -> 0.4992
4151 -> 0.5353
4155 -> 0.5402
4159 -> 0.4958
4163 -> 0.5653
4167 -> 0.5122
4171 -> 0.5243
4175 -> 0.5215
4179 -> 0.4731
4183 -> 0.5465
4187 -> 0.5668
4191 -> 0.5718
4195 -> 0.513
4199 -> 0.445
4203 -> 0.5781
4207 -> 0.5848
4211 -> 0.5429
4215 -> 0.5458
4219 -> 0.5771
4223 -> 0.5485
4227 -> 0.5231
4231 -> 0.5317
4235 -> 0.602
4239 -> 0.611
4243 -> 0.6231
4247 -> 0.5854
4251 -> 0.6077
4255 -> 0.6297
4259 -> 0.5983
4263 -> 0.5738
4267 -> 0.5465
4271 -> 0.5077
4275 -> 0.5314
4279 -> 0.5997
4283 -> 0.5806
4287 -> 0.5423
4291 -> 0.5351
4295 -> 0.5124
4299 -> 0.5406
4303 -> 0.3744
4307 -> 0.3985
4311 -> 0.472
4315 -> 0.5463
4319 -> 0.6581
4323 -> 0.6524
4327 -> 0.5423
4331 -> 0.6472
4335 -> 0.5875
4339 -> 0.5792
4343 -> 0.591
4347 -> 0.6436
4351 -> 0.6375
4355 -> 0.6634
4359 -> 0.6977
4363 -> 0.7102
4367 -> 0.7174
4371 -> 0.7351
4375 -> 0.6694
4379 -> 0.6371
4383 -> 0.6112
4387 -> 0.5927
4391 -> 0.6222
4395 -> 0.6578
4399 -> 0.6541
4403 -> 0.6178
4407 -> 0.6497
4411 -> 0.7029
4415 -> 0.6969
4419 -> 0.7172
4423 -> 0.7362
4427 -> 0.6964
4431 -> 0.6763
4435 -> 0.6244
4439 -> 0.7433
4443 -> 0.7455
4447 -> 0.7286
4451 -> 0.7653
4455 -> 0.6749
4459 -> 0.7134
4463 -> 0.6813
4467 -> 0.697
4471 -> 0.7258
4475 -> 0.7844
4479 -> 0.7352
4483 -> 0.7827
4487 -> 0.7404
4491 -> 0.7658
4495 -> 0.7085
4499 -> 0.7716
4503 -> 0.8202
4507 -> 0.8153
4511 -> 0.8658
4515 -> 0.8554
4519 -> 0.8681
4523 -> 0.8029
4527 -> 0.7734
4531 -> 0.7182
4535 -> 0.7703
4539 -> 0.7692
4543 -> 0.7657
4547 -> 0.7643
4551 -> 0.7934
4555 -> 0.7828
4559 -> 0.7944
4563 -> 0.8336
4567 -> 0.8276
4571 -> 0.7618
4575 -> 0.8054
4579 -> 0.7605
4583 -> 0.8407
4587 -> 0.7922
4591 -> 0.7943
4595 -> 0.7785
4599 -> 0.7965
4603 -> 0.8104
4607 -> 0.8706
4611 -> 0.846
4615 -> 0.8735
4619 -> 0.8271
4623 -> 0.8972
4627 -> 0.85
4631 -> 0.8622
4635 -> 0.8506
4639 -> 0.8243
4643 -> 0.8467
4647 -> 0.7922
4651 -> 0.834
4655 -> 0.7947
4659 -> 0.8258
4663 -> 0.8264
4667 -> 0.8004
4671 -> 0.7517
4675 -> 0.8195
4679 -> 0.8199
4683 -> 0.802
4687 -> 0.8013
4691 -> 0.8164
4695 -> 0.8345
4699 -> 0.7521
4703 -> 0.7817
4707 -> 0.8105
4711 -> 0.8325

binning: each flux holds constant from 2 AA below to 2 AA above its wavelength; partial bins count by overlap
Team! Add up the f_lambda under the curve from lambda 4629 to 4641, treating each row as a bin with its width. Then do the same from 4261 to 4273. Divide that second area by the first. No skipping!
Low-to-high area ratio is 0.64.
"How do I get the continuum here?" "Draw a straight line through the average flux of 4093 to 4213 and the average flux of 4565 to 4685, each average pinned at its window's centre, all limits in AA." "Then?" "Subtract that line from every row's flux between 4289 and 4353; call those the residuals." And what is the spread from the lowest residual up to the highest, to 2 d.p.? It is 0.27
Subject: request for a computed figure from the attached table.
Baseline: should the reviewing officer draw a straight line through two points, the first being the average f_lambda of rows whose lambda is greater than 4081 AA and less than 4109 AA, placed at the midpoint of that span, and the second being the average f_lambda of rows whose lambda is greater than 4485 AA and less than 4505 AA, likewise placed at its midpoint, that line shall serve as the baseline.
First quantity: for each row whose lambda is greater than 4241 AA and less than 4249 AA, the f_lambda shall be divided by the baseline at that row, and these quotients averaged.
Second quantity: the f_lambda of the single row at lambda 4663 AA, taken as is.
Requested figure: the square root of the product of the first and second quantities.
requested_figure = 0.89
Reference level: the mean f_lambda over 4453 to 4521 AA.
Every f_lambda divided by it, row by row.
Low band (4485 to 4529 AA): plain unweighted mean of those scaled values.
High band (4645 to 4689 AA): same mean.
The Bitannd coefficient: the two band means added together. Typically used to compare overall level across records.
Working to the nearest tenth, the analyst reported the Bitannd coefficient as 2.1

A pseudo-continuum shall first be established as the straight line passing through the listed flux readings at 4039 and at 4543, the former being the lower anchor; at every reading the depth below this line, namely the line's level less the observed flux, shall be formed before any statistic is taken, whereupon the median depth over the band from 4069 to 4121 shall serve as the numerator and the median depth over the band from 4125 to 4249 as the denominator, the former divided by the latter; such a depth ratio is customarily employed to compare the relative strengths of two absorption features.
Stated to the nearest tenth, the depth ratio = 0.1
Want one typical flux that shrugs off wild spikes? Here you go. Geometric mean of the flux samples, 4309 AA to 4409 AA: 0.63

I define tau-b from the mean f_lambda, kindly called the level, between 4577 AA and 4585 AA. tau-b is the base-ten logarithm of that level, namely -0.10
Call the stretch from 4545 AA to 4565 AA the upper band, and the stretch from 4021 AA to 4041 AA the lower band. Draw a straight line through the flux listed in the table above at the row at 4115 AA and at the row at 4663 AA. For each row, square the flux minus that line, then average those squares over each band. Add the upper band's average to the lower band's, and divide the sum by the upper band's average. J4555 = 5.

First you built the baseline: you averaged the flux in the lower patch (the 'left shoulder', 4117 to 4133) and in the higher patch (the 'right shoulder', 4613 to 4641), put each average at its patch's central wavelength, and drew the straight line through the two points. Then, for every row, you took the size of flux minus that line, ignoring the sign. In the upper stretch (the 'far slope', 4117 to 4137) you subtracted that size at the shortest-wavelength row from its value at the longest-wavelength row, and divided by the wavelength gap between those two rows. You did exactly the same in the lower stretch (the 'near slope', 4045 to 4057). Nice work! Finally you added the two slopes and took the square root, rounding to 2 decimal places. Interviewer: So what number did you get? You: 0.08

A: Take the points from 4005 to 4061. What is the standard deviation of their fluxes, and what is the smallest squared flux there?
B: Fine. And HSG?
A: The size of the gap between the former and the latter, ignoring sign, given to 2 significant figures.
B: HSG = 0.23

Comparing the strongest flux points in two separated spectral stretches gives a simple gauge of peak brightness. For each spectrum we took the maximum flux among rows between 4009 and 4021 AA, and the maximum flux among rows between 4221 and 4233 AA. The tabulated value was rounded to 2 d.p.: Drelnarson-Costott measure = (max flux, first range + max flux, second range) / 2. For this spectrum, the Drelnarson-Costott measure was 0.57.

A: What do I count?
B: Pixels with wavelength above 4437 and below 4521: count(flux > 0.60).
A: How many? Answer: 21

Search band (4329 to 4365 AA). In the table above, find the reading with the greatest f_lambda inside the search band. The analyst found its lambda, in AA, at 4363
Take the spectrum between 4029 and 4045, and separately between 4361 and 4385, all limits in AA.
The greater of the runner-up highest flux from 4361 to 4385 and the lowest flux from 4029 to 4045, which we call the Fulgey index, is 0.72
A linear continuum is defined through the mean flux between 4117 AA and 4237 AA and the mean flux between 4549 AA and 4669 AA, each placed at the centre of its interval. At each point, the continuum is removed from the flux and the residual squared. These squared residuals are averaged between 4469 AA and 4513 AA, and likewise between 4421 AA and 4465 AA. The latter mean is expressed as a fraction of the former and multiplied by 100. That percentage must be 65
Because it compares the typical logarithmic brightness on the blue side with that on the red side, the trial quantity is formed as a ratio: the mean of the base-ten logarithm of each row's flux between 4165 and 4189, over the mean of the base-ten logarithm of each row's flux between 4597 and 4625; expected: 3.9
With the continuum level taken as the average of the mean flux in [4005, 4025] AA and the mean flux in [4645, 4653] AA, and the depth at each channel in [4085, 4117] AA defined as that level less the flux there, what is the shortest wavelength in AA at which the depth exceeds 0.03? 4087 AA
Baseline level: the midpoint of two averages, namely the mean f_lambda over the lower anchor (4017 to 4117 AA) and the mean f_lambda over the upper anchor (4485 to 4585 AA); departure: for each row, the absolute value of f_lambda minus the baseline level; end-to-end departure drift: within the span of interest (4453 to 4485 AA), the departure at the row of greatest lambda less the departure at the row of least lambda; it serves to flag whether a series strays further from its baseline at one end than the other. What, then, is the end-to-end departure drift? 0.11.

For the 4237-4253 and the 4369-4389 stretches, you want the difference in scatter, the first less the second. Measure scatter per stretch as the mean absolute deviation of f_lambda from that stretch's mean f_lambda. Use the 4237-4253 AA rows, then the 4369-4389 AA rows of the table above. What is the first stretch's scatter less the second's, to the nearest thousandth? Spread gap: -0.032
